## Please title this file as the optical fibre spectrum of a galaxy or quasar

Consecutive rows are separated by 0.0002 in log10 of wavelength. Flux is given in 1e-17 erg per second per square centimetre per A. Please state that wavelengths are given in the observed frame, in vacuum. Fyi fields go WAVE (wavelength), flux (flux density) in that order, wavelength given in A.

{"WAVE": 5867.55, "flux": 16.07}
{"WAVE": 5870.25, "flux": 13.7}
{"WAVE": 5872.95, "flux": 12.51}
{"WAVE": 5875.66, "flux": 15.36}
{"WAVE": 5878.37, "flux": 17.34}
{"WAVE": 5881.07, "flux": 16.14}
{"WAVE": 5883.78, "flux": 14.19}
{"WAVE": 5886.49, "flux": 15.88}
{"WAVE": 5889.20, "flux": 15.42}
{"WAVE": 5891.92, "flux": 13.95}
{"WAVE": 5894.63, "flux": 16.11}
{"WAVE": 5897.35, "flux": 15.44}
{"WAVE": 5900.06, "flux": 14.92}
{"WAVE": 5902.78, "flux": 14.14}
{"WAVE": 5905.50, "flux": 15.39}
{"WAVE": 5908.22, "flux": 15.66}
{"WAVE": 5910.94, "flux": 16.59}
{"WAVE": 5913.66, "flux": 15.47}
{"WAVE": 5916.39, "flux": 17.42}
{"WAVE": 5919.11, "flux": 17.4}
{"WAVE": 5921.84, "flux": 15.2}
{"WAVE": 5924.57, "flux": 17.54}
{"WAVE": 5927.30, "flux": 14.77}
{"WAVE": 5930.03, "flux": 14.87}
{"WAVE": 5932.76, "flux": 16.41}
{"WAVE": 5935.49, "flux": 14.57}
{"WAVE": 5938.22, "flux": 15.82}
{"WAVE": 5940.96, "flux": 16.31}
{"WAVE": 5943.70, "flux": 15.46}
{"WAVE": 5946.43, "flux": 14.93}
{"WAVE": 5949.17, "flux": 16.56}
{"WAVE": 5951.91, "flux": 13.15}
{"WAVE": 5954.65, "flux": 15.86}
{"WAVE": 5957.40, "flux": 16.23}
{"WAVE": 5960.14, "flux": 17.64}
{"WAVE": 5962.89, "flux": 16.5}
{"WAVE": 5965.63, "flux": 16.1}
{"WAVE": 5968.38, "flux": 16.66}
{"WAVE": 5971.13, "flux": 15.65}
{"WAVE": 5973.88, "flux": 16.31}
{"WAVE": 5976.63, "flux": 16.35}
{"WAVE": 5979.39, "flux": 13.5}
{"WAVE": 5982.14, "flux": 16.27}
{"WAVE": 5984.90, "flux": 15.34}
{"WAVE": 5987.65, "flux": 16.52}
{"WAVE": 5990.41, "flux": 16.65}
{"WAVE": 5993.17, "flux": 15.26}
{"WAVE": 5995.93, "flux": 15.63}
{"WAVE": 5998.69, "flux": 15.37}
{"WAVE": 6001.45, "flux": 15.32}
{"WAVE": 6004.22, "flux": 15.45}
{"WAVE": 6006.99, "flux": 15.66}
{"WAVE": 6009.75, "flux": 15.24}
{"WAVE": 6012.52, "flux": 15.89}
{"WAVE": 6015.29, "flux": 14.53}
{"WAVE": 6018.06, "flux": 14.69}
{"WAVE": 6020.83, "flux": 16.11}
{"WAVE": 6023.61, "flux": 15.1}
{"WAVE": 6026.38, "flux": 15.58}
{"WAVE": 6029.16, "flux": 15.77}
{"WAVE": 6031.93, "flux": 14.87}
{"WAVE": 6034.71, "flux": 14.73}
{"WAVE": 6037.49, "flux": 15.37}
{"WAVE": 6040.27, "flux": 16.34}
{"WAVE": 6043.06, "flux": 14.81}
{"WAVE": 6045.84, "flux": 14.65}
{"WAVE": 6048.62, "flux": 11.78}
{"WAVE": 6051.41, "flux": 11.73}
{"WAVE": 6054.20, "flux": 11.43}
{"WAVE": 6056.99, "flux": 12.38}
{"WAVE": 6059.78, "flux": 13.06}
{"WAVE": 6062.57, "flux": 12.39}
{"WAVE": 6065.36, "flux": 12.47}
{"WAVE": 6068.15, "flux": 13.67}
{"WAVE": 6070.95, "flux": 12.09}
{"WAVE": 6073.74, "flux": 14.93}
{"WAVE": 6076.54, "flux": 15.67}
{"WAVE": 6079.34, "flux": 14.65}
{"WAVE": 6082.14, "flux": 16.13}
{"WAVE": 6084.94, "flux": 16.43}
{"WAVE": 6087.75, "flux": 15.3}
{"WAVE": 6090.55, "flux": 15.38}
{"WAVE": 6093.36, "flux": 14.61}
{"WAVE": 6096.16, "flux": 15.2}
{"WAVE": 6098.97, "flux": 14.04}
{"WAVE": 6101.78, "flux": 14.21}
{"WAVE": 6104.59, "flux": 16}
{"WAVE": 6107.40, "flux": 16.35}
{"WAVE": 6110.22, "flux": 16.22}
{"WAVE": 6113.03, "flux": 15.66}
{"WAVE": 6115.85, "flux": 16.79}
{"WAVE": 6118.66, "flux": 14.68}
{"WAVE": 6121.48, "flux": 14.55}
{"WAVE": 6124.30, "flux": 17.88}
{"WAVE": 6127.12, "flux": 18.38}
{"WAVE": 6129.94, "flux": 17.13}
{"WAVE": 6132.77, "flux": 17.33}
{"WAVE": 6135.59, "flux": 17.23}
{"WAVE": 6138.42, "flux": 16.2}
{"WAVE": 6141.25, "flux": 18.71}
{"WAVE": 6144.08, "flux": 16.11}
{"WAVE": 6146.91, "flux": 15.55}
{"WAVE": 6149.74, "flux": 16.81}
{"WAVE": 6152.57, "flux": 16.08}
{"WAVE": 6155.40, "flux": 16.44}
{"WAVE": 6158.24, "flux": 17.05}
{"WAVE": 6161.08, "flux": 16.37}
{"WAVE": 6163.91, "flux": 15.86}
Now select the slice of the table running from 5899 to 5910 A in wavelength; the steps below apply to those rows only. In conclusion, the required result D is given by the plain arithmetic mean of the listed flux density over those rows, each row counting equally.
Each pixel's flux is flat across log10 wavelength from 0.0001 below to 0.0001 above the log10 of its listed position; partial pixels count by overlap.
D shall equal 15.0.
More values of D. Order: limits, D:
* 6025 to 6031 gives 15.7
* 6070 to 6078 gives 14.2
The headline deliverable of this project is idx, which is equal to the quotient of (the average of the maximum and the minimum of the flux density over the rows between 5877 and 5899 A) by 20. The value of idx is 0.782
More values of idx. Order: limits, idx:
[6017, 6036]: 0.770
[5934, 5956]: 0.743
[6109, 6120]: 0.787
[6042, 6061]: 0.656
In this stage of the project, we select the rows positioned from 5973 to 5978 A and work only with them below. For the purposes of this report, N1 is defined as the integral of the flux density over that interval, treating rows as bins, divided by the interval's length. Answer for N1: 16.3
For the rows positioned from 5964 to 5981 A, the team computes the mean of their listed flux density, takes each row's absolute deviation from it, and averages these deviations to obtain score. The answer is 0.79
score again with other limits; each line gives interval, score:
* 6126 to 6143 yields 0.70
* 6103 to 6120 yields 0.52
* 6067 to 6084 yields 1.10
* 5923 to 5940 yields 0.93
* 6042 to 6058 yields 1.29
